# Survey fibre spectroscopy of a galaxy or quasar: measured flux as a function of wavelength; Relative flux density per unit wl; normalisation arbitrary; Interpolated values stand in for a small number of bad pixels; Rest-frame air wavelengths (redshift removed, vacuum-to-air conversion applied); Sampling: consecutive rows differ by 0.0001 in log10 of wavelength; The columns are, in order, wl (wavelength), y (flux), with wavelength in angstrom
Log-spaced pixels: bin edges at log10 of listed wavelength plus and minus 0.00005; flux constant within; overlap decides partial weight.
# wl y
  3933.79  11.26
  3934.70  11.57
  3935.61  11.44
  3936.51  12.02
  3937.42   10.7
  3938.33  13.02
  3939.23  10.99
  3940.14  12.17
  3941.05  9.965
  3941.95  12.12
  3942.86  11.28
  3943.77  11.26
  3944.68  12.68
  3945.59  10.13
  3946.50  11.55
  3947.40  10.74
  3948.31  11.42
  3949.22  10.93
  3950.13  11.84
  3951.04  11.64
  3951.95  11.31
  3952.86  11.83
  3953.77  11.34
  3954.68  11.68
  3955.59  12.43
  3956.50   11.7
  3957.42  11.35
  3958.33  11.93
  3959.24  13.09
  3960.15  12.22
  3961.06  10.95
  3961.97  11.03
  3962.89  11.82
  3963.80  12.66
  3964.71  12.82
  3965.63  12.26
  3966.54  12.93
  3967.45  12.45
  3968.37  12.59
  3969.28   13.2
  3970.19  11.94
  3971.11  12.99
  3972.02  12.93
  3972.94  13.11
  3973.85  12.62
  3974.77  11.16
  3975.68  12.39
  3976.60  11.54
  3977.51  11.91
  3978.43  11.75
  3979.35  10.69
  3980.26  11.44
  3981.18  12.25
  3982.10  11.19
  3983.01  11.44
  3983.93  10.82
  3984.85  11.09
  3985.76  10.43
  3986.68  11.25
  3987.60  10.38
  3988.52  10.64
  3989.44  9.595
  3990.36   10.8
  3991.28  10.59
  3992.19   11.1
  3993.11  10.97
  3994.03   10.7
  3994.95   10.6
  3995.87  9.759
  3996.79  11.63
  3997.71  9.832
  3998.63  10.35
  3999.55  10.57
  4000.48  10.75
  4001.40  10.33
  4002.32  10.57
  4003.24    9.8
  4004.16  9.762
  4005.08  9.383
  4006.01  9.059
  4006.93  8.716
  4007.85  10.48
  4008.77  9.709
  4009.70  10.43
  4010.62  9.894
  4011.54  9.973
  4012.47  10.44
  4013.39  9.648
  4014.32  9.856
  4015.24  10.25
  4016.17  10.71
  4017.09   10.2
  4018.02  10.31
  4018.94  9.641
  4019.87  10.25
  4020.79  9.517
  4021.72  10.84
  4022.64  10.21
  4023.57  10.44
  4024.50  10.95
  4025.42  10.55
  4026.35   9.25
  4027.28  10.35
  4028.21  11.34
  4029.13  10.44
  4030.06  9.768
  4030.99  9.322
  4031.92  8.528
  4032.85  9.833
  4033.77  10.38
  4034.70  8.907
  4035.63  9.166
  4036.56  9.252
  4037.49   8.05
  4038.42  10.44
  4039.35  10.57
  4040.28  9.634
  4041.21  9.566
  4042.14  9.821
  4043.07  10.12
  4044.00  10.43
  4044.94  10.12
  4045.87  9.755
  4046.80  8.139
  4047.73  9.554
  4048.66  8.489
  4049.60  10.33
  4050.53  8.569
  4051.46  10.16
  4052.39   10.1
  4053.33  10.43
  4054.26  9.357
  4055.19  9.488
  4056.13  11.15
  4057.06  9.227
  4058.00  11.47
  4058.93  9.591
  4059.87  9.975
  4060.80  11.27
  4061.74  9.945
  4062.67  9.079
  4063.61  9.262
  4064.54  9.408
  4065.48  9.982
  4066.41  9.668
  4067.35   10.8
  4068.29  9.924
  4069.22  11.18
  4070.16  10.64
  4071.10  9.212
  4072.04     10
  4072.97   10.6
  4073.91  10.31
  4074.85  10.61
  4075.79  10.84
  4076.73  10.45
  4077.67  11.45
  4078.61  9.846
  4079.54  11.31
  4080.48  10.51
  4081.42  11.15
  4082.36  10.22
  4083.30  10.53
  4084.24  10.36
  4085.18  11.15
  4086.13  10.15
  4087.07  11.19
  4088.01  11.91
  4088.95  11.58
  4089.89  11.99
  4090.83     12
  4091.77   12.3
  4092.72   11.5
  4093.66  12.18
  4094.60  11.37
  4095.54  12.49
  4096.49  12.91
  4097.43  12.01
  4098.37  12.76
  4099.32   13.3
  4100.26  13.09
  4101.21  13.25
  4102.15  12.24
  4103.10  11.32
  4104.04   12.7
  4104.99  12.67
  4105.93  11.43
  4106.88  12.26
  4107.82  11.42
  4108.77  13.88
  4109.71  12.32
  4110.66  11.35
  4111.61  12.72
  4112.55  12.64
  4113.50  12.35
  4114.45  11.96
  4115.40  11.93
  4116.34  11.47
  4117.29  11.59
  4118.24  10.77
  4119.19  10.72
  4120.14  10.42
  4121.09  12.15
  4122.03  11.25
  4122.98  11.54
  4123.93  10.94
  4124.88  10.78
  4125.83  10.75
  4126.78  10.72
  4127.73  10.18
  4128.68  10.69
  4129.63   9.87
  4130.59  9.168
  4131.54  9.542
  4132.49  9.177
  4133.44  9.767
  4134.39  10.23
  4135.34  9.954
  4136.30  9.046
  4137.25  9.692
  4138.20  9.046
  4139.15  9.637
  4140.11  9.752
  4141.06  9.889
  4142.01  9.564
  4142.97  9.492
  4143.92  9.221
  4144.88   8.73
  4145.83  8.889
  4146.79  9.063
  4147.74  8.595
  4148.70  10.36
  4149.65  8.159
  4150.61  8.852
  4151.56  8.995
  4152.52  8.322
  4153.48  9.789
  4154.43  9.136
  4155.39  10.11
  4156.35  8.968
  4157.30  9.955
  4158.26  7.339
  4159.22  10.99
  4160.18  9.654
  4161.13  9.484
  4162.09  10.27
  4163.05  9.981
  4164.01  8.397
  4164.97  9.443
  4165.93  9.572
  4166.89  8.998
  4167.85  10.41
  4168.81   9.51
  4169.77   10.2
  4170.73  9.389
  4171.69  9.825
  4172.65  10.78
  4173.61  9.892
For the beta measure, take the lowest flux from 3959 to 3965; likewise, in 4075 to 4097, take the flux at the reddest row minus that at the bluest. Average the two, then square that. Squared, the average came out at 42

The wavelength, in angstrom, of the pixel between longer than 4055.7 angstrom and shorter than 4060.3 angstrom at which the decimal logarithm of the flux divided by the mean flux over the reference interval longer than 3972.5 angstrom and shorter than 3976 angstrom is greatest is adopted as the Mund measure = 4058.00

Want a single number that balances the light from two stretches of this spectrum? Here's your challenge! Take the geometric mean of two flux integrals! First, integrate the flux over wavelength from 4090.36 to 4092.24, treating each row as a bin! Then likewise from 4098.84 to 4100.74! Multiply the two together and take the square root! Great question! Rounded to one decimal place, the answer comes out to 23.9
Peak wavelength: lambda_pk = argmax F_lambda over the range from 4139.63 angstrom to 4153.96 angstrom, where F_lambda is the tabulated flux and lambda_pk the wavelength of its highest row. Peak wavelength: 4148.70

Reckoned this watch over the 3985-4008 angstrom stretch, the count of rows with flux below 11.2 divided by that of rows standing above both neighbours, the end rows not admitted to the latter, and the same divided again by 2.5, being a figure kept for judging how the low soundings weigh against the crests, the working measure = 1.3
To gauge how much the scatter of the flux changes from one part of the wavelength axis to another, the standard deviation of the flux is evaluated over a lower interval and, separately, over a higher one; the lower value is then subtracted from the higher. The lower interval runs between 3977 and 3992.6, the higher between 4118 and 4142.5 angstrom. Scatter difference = 0.2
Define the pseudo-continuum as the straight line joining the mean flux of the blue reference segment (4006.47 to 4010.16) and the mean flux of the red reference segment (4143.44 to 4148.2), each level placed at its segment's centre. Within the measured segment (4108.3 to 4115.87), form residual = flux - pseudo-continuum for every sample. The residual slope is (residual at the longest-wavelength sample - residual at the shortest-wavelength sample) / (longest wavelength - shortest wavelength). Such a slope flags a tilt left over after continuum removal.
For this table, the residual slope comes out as -0.3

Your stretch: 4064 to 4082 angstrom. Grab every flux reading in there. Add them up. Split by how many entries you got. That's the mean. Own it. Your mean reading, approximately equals 10.4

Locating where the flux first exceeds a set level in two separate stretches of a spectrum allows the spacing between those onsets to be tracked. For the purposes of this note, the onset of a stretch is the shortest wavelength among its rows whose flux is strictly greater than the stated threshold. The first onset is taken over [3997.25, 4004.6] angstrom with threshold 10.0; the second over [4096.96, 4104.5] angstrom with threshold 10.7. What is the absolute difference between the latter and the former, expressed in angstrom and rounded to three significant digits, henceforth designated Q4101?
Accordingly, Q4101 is 98.8 angstrom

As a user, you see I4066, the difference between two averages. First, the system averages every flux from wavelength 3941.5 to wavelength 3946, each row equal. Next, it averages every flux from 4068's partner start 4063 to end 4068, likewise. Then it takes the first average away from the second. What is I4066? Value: -1.7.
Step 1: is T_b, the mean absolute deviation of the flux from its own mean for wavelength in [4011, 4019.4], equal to 0.30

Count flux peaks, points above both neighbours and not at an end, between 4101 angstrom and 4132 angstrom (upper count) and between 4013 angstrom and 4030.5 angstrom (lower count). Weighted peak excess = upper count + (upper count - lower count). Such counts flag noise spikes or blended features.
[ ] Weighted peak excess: 10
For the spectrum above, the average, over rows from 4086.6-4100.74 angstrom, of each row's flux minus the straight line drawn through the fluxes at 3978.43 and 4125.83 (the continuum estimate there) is 1.2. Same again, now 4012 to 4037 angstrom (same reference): -1.4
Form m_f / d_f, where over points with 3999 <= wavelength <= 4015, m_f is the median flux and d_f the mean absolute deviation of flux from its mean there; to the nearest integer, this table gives 22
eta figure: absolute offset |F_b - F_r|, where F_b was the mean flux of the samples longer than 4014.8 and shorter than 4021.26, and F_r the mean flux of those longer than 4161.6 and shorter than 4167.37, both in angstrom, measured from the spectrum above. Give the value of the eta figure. 0.7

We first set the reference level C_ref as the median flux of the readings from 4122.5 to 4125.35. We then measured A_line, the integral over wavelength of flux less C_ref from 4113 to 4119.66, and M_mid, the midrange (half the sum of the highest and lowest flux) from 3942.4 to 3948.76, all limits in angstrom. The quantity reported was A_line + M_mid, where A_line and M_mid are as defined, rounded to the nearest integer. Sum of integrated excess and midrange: 15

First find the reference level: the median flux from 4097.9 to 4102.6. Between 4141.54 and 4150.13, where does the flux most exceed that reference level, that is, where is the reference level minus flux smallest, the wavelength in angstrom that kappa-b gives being 4148.70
